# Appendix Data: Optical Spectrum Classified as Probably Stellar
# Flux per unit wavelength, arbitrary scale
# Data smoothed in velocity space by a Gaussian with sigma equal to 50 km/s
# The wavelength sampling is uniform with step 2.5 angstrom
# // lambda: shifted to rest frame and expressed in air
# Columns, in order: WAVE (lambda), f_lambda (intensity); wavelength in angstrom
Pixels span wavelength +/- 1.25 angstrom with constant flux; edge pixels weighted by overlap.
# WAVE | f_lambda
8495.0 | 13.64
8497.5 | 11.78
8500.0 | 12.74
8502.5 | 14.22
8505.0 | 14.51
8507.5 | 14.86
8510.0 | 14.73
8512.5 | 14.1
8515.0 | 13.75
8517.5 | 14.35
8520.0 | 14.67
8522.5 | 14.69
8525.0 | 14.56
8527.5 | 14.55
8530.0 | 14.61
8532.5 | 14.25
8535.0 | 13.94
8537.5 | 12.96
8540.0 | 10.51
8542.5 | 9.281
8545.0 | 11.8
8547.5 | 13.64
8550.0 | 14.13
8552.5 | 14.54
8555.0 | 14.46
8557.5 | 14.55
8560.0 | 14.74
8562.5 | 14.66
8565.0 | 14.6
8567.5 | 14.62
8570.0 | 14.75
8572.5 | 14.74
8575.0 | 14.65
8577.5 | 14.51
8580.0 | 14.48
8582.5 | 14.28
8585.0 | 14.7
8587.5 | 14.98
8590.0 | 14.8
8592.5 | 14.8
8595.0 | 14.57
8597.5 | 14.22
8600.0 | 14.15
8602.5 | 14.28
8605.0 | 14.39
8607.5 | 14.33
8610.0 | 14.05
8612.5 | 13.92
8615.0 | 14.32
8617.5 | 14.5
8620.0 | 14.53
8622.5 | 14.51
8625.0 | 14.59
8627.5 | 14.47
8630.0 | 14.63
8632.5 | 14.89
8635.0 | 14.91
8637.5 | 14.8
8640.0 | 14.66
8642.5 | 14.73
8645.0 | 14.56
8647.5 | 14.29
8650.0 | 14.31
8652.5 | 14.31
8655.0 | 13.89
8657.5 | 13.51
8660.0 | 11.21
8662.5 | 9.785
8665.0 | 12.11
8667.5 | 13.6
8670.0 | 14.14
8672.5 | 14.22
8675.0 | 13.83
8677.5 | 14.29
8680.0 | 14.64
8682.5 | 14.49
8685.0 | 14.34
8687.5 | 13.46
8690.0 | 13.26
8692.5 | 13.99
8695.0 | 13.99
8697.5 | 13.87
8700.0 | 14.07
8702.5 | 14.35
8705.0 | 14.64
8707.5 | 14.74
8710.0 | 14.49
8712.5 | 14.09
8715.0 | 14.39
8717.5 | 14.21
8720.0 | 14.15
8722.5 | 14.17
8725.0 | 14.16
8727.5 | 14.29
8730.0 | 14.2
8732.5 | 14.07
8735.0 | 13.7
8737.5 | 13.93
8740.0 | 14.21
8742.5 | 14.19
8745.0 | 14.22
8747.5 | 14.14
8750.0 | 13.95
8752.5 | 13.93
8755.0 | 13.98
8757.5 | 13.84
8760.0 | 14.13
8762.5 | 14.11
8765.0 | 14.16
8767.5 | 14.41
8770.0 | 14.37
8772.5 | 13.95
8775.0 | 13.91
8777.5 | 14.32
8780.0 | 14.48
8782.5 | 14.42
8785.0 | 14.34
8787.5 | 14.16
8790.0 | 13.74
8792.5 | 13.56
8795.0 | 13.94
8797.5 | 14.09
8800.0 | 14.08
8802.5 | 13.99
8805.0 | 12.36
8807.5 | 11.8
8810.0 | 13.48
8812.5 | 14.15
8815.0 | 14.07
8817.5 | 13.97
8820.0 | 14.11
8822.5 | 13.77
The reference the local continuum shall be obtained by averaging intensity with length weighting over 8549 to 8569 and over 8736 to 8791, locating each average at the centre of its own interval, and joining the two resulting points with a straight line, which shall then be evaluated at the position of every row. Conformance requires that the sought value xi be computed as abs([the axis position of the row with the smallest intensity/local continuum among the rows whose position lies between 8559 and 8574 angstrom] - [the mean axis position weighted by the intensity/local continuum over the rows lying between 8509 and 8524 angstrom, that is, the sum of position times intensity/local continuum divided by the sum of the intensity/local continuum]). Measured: 48.7 angstrom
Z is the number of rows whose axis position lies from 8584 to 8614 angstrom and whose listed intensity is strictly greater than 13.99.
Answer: 11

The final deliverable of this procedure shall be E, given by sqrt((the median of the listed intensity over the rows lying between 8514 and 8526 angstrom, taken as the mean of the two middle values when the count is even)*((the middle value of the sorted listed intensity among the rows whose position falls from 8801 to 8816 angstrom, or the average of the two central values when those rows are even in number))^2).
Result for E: 52.4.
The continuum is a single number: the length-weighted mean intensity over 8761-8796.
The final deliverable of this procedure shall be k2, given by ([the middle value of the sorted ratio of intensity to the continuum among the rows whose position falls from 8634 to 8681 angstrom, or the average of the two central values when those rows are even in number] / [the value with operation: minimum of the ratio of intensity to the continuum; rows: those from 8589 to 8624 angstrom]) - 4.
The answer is -2.973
